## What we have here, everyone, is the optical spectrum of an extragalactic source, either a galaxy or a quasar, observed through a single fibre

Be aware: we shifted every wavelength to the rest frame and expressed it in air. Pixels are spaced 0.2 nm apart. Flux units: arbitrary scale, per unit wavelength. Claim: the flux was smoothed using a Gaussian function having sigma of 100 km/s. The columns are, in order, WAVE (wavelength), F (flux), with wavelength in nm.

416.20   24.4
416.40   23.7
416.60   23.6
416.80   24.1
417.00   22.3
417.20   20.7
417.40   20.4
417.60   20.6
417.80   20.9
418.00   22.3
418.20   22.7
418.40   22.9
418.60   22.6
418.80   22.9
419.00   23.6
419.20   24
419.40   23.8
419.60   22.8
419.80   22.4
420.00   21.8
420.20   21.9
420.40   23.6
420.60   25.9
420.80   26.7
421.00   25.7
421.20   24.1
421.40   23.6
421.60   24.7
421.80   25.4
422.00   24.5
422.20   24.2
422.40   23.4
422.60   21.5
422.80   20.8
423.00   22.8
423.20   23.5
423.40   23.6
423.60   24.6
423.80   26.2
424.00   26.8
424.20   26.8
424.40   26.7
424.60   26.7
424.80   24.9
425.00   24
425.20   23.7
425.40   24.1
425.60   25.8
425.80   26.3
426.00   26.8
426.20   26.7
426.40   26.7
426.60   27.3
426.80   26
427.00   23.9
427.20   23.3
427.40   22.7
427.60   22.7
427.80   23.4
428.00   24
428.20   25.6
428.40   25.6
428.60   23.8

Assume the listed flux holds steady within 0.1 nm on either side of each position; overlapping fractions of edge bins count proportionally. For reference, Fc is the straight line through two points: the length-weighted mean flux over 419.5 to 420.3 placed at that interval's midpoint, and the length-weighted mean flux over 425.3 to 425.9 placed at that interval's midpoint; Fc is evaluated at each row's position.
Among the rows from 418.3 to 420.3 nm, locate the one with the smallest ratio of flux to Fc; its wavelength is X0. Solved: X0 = 420.20 nm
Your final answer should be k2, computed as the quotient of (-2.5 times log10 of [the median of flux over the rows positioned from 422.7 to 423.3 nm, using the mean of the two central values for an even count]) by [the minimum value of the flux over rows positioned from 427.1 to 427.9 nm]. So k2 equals -0.150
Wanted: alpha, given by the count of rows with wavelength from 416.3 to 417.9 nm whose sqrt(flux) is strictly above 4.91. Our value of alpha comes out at 0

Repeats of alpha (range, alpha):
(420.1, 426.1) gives 17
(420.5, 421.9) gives 5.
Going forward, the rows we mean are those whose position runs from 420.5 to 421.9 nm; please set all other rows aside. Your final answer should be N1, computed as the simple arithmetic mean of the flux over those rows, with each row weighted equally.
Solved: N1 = 25.2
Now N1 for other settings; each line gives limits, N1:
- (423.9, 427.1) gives 25.8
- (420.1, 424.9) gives 24.5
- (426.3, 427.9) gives 24.5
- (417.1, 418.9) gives 21.8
